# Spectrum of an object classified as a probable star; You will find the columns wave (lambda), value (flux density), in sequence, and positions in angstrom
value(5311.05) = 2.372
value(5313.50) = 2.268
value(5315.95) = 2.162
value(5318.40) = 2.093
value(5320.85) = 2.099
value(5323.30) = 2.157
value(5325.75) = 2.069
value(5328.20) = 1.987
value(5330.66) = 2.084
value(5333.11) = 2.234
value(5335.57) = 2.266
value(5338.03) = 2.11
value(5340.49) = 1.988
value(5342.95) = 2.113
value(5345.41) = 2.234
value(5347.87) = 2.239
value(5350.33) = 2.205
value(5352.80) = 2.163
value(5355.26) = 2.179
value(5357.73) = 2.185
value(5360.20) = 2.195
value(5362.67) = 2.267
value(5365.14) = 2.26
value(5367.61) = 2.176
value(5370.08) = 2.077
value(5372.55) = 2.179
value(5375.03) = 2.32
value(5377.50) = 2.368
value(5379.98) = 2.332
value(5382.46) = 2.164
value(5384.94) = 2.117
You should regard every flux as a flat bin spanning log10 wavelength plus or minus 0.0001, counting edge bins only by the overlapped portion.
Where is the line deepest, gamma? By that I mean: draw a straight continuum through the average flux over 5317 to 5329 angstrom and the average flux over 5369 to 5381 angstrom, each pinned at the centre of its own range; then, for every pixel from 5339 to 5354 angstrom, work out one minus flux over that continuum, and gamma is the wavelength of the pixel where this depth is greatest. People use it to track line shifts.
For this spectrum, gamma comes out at 5340.49 angstrom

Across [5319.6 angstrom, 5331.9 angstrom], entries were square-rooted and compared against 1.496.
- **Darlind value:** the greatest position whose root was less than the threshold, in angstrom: 5330.66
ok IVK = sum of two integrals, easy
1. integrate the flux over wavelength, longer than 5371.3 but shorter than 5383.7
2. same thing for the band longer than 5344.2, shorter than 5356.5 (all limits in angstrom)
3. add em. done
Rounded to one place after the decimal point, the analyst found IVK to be 55.3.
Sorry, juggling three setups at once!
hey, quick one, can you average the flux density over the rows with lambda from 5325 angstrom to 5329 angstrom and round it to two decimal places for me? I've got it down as 2.03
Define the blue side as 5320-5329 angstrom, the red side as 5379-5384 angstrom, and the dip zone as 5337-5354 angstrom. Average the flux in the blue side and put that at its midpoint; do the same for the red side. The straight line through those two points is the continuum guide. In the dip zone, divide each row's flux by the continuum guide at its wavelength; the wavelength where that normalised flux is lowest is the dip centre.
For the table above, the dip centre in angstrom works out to 5340.49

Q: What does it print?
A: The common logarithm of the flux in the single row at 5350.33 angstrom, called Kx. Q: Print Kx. 0.343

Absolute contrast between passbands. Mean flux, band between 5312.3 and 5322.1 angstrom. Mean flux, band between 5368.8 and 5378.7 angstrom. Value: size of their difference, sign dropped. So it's 0.08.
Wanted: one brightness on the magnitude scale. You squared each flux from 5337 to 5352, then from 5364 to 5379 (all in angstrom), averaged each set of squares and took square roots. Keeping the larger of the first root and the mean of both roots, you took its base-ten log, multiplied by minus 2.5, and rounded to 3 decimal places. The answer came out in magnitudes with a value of -0.852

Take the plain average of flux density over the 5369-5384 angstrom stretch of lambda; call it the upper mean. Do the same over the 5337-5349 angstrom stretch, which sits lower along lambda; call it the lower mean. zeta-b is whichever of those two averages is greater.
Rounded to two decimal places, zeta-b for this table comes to 2.24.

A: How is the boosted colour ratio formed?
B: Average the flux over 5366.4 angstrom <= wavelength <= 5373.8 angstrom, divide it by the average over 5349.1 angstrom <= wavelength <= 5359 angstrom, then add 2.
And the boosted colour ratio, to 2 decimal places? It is 2.98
